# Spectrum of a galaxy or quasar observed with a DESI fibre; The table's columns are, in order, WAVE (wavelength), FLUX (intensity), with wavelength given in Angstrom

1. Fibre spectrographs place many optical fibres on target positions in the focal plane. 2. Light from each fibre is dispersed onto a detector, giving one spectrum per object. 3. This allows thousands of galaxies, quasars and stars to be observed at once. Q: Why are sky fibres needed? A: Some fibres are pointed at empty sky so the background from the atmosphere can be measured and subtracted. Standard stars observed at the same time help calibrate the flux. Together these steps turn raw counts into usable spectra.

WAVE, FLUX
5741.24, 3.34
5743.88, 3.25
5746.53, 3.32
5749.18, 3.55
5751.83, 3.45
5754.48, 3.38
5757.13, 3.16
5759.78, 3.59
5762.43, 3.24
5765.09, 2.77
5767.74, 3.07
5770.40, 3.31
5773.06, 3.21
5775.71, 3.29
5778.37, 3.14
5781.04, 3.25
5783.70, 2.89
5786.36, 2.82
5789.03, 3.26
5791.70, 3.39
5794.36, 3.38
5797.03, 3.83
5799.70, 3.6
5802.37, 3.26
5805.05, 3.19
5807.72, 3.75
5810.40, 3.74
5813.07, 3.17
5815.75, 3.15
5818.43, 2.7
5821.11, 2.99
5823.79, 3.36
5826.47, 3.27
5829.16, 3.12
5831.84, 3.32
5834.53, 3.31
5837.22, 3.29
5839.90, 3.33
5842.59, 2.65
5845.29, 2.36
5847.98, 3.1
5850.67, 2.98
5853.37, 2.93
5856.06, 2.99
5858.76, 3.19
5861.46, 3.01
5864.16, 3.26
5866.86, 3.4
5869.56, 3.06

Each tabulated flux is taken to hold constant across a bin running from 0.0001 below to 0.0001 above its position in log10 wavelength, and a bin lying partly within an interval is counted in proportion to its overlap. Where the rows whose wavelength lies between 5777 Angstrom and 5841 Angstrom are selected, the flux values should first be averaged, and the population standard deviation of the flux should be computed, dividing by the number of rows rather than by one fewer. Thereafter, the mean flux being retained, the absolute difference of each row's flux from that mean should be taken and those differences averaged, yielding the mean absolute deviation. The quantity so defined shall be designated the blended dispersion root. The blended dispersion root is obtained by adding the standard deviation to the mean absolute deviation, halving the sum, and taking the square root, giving 0.481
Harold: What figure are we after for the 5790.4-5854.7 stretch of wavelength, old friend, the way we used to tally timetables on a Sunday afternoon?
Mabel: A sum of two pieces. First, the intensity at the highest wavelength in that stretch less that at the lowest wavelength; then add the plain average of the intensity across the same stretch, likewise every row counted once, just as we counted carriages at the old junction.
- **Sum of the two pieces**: 2.8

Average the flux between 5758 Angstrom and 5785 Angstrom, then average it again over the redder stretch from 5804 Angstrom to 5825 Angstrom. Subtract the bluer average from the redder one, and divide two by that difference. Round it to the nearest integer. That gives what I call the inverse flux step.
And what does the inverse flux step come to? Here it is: 25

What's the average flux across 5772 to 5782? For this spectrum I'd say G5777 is 3.22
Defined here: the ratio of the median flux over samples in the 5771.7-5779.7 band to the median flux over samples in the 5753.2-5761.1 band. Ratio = 0.95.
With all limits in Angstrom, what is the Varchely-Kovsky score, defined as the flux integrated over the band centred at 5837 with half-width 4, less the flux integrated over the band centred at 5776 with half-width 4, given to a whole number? 1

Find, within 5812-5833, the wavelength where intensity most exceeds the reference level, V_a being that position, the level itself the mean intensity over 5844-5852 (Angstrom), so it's 5823.79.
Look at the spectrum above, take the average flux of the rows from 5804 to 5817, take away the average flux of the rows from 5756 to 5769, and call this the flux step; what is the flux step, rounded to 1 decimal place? 0.2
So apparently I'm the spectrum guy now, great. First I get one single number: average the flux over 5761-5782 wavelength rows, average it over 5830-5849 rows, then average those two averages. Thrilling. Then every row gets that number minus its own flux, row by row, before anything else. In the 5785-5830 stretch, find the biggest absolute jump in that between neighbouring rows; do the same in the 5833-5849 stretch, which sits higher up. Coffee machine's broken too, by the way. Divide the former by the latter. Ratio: 0.77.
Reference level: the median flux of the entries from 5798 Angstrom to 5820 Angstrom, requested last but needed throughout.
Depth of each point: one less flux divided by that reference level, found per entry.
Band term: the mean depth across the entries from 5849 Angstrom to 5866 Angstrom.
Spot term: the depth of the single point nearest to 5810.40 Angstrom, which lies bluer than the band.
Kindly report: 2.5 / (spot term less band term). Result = -12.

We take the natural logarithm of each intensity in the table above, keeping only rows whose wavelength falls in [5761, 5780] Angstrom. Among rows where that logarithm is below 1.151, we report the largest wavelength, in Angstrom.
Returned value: 5778.37 Angstrom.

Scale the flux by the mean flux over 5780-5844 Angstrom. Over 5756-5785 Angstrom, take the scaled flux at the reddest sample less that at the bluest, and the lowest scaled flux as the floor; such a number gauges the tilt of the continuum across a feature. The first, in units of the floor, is -0.10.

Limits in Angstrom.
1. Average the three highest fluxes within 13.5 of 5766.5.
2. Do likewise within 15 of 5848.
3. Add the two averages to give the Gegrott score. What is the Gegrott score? 6.74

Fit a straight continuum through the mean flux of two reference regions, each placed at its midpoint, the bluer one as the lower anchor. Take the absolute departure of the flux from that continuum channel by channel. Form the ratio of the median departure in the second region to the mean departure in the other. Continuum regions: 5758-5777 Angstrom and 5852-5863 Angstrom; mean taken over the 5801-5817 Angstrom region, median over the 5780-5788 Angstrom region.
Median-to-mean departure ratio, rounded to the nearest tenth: 1.2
